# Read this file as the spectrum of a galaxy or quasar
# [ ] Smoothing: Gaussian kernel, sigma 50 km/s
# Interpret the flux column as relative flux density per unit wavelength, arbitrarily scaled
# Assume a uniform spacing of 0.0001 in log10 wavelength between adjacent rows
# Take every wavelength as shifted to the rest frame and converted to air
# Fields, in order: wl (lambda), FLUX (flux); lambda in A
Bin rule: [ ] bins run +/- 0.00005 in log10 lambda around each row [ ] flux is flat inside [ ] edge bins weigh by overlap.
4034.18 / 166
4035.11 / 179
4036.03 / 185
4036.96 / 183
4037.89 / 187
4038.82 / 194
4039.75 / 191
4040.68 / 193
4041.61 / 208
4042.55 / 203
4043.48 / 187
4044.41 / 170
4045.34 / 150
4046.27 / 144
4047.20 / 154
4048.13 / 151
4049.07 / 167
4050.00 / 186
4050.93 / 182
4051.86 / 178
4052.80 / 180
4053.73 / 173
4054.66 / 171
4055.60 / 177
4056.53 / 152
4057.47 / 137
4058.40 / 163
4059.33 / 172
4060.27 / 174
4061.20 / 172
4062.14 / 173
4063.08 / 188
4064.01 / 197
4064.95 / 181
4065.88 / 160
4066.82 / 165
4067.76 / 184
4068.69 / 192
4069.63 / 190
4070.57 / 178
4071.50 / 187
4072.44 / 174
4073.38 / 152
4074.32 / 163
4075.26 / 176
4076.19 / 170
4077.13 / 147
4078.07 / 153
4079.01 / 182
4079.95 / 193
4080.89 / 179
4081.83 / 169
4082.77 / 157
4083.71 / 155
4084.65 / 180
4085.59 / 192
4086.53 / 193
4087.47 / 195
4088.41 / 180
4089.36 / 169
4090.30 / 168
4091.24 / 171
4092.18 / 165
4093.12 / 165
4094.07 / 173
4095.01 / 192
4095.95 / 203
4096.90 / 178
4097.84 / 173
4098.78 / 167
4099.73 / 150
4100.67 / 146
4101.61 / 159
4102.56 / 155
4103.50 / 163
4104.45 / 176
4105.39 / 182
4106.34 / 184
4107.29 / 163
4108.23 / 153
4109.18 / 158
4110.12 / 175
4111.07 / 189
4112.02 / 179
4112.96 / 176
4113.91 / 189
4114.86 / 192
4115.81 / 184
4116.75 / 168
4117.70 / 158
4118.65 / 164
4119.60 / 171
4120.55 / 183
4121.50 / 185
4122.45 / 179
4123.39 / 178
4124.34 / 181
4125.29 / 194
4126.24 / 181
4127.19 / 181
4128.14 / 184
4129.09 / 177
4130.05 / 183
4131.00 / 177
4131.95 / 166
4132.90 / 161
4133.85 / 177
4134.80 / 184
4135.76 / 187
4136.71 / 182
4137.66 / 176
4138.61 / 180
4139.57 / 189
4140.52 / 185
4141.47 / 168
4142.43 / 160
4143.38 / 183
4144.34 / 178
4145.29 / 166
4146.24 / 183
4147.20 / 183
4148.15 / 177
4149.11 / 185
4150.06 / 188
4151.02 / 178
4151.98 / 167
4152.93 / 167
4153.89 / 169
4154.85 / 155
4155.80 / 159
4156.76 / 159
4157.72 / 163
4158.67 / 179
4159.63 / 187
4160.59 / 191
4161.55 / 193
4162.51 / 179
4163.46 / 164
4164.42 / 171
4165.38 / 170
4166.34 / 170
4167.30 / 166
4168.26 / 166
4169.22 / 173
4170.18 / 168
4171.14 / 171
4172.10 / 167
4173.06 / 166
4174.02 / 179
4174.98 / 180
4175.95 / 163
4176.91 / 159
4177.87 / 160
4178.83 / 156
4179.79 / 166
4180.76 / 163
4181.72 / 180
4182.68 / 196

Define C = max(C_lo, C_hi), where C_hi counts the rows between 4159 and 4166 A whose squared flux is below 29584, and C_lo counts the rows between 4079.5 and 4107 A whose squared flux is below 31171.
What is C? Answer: 17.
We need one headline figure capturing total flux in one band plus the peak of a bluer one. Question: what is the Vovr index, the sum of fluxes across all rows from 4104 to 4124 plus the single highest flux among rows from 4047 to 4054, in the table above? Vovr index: 3872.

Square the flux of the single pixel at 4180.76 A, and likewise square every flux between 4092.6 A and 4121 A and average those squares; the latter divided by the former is 1.12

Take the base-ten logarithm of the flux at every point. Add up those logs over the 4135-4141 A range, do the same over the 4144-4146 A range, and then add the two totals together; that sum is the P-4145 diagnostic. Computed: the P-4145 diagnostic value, 18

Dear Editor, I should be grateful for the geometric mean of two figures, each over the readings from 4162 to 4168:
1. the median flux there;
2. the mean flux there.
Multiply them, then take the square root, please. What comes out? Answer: 170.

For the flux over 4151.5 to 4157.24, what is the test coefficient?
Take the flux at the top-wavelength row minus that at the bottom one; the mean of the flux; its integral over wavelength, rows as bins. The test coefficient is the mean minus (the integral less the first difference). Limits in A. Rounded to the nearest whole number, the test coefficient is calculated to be -779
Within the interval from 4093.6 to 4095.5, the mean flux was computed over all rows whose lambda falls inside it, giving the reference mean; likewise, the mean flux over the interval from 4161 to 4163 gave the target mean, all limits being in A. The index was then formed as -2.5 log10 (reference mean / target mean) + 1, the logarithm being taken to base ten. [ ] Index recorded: 1.02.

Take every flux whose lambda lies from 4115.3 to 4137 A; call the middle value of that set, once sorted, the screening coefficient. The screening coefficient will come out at 181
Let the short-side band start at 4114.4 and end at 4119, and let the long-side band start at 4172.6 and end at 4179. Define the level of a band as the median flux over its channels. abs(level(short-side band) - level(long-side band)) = 5.0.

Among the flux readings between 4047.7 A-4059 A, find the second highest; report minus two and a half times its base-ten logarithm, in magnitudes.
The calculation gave -5.65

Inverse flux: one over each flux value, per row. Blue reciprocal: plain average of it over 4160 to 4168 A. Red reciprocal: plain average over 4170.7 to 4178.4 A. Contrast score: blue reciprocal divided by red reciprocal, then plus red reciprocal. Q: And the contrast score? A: 0.97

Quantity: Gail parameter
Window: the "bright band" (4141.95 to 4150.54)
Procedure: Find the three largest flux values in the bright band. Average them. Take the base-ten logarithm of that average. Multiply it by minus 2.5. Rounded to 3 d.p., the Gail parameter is -5.670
